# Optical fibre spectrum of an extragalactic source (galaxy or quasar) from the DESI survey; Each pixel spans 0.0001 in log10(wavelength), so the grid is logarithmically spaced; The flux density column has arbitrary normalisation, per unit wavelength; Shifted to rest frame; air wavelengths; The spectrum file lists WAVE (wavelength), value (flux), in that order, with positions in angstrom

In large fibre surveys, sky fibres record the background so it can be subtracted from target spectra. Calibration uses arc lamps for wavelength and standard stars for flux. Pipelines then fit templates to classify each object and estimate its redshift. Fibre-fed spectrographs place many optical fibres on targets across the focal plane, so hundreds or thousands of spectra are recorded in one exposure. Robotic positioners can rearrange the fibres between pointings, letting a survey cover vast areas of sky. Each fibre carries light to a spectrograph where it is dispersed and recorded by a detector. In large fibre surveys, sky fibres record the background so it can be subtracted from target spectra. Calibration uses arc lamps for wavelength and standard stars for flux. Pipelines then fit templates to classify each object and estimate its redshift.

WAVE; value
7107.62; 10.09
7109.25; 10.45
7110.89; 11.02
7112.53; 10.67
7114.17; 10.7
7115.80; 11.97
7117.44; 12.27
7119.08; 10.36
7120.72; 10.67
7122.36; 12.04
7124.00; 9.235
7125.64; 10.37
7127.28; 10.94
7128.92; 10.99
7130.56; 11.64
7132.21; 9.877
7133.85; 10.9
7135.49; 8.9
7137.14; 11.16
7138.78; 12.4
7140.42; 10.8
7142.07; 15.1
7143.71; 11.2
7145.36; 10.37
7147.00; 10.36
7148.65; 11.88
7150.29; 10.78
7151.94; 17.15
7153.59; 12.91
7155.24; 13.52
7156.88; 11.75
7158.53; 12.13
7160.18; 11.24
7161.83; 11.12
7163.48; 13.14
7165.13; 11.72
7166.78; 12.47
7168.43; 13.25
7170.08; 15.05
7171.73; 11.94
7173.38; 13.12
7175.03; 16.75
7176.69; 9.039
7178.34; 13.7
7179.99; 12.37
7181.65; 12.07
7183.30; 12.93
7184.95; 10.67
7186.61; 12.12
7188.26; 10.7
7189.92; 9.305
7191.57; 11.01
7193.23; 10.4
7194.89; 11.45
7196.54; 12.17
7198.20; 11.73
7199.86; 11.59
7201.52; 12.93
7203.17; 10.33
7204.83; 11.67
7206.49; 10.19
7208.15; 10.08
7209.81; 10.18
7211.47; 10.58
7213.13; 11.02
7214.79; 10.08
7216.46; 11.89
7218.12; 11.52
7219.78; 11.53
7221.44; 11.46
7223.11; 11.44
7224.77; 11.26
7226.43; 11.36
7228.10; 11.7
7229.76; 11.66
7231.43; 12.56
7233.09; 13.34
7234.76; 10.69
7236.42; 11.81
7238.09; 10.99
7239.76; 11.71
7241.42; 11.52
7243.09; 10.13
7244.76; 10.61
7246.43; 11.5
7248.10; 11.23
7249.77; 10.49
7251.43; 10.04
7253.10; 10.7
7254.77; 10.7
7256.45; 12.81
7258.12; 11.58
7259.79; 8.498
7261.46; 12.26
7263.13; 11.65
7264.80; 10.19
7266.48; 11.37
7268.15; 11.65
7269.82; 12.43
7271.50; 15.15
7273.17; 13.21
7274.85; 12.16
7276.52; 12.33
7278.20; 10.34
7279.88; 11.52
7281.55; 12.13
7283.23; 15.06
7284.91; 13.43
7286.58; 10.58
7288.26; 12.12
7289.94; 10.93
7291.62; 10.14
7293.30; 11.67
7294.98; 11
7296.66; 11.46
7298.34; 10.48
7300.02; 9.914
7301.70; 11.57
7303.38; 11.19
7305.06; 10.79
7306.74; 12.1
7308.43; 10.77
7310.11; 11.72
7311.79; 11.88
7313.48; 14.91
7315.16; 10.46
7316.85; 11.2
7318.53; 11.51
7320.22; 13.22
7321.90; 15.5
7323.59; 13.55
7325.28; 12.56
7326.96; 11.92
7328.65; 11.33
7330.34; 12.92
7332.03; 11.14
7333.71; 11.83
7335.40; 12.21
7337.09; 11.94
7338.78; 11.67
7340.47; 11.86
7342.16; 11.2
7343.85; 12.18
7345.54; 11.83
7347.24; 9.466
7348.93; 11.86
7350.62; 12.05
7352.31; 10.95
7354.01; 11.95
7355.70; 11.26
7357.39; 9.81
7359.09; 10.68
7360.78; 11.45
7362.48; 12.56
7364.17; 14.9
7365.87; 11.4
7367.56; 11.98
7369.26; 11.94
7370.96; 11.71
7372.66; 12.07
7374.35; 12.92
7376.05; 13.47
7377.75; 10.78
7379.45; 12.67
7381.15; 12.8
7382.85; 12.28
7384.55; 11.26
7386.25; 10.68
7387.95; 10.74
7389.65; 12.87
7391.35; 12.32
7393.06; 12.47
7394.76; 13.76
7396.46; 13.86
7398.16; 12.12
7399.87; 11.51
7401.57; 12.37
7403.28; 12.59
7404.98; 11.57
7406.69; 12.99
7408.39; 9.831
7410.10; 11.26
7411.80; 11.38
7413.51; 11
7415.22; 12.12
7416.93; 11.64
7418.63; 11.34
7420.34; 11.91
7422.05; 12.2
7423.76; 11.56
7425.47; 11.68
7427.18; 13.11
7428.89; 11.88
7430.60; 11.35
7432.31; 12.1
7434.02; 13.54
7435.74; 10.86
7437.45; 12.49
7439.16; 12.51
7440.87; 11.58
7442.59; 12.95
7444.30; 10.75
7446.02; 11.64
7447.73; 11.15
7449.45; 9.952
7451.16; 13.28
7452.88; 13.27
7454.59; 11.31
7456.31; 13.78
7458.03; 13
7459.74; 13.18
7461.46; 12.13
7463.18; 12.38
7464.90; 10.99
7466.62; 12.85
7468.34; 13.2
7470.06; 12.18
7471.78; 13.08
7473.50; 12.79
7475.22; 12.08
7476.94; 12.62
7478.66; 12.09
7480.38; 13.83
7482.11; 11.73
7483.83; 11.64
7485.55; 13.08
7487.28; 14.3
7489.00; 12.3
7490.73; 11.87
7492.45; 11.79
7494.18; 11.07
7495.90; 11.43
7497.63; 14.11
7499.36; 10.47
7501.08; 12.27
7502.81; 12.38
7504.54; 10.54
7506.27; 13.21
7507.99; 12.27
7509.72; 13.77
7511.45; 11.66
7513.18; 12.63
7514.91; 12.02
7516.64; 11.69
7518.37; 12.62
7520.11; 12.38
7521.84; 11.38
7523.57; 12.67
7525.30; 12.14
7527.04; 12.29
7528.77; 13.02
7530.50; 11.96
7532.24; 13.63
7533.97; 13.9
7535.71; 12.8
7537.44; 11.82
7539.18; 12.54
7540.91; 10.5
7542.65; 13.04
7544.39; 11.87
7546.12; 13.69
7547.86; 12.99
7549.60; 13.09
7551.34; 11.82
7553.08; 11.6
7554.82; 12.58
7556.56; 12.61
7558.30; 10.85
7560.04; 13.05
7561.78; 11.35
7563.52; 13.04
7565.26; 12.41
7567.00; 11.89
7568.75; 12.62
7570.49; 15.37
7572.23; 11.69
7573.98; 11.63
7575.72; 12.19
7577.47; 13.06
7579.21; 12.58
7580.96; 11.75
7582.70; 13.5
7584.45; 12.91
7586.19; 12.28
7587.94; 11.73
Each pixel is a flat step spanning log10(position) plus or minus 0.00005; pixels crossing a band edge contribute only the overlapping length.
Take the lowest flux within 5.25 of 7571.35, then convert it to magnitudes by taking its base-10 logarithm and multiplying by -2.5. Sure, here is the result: -2.664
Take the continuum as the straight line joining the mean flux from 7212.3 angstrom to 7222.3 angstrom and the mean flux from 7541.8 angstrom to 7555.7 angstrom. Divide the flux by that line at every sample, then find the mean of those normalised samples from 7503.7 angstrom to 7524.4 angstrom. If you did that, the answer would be 0.98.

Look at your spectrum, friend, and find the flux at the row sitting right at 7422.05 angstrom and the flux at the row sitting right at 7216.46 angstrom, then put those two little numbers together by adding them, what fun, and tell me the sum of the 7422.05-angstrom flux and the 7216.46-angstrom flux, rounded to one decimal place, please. 24.1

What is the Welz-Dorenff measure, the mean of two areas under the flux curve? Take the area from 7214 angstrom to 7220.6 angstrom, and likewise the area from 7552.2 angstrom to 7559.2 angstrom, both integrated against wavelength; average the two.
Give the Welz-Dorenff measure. 79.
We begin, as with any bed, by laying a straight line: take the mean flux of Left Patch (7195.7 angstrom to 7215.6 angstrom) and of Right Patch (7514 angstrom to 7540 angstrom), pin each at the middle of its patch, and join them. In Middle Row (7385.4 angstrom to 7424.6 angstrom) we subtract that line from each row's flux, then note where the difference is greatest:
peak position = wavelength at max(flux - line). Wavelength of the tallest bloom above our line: 7396.46 angstrom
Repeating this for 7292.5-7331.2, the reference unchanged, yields 7321.90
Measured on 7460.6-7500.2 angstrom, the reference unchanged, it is 7487.28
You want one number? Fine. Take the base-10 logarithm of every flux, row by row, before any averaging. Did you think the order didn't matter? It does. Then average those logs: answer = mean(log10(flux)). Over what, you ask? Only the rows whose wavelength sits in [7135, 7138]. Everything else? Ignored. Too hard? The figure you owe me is 1.00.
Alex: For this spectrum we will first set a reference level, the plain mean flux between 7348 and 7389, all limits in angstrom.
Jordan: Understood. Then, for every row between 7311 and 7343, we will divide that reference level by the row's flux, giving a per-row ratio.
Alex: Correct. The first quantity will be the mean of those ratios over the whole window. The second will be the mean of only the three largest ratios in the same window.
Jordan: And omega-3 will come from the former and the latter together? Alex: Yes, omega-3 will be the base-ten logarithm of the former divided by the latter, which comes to -0.046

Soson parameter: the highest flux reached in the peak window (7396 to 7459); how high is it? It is 13.86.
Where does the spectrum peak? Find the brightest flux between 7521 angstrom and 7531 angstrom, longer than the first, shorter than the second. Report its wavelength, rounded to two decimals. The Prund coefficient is 7528.77 angstrom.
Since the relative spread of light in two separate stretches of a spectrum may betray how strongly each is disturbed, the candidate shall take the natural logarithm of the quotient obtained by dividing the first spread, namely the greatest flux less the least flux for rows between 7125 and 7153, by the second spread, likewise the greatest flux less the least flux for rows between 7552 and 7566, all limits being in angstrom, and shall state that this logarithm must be 1.3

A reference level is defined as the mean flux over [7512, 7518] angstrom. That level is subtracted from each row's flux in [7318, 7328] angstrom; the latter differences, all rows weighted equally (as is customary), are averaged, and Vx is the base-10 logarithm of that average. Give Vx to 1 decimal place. 0.0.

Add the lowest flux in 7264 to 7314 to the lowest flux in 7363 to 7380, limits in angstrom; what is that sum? 20.7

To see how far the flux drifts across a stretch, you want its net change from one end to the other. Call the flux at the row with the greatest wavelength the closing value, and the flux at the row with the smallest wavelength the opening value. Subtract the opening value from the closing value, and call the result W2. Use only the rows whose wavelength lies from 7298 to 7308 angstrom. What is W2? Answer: 1.6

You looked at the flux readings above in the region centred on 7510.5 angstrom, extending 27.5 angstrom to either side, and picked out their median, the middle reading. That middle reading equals 12.3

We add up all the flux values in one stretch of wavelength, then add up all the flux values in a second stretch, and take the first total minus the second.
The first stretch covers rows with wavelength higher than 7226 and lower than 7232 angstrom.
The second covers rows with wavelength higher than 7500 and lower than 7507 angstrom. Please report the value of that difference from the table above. -1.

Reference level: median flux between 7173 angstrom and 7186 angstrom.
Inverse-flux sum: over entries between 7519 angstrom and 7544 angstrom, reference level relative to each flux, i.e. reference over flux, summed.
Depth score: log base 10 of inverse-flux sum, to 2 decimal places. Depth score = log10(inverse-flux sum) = 1.16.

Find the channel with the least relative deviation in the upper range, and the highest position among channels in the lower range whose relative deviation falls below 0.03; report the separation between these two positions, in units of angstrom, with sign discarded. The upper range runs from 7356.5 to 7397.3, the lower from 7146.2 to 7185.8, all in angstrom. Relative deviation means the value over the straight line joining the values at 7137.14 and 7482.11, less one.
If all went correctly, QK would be 172.4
